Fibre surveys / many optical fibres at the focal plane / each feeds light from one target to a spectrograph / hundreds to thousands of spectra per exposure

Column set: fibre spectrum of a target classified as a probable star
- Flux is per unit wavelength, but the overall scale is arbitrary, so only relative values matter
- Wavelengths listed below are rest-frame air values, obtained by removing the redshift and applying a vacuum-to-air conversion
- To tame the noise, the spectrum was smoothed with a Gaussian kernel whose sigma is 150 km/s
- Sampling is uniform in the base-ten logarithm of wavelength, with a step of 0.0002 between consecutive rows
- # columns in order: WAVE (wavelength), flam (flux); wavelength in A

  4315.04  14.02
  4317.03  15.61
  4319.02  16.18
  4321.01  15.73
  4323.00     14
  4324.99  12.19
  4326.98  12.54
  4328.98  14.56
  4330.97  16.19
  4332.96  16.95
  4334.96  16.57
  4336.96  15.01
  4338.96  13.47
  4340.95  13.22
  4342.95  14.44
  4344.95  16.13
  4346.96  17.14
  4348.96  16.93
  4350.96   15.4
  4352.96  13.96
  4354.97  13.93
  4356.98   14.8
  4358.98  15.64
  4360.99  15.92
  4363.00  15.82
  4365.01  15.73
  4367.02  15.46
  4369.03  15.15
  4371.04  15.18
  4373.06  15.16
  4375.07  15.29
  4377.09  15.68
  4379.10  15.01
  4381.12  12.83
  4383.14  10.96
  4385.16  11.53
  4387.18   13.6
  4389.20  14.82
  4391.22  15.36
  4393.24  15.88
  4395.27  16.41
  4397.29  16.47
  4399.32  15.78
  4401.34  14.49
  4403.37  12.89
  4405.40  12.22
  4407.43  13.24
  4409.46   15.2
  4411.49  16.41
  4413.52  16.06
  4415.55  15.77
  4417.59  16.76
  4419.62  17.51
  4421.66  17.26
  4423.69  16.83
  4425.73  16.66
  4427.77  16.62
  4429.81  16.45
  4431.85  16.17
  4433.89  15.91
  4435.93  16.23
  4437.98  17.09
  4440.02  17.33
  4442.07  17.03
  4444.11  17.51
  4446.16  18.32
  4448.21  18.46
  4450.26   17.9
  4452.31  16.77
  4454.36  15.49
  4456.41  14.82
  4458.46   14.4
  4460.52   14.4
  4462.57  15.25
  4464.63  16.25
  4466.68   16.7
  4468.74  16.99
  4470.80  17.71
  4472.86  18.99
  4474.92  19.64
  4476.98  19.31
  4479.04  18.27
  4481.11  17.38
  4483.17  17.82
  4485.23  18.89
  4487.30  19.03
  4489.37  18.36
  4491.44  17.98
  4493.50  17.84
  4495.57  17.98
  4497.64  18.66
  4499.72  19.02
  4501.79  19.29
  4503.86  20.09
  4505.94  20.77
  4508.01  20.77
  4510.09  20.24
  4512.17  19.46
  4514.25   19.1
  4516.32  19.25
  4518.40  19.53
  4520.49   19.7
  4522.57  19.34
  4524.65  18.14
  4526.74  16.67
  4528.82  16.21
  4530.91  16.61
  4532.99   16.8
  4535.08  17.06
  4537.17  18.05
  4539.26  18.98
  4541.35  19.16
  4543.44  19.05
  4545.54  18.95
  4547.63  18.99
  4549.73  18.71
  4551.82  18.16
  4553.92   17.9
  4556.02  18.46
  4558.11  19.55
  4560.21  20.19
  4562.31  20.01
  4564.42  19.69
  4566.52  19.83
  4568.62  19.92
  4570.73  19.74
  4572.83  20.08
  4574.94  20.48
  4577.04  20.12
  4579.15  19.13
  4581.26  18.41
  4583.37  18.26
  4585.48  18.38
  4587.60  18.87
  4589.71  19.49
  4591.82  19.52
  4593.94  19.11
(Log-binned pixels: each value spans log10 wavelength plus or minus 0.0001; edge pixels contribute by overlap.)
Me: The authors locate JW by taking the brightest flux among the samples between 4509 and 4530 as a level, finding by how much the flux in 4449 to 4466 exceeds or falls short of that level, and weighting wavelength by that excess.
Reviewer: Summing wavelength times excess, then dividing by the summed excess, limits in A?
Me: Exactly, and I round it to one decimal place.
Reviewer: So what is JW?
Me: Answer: 4458.1 A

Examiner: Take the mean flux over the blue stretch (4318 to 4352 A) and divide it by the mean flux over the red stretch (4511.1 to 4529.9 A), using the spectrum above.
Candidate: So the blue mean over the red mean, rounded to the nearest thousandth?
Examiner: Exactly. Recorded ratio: 0.812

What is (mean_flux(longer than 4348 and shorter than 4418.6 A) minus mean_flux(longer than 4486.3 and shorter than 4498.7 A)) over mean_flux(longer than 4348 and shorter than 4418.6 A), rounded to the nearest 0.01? -0.23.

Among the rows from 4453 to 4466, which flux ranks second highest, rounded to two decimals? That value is 15.49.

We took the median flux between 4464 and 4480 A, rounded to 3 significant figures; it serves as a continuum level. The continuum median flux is 18.0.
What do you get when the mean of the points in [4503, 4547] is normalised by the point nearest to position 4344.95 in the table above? 1.16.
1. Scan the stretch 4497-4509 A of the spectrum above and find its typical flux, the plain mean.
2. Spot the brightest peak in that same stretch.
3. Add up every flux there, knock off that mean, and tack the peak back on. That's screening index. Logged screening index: 120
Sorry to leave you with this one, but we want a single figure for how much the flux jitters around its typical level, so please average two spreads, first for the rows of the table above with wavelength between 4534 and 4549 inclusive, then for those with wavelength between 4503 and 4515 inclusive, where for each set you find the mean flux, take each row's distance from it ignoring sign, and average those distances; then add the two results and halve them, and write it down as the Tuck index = 0.56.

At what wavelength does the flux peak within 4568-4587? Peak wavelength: 4574.94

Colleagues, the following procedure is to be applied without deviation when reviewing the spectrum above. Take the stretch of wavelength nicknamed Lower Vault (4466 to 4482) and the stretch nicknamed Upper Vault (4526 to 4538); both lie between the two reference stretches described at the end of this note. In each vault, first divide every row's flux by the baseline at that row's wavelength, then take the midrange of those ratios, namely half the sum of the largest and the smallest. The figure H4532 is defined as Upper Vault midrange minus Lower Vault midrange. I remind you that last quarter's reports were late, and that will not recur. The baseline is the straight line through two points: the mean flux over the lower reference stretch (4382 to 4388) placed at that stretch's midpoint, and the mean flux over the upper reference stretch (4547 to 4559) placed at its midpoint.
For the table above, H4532 -0.22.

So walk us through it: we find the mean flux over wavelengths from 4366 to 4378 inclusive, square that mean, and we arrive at 235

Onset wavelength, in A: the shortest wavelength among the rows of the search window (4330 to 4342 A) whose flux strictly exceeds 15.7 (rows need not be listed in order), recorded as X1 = 4330.97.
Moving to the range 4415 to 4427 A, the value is 4415.55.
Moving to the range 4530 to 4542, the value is 4530.91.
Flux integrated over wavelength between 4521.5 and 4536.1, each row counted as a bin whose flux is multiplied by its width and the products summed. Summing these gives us 252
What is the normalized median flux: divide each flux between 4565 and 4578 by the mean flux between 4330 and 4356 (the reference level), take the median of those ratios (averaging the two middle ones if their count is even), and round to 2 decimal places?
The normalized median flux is 1.30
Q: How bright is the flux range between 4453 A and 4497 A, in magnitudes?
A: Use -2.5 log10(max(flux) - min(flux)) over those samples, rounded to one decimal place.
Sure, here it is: -1.8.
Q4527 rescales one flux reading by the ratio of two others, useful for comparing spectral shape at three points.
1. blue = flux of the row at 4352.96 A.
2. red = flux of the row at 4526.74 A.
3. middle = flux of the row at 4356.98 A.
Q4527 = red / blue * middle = 17.7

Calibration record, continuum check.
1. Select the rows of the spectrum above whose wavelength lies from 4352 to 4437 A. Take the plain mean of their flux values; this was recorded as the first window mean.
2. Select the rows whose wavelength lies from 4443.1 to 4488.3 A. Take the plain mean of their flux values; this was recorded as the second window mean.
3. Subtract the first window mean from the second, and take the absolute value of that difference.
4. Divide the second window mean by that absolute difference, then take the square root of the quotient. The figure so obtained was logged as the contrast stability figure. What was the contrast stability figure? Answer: 2.9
